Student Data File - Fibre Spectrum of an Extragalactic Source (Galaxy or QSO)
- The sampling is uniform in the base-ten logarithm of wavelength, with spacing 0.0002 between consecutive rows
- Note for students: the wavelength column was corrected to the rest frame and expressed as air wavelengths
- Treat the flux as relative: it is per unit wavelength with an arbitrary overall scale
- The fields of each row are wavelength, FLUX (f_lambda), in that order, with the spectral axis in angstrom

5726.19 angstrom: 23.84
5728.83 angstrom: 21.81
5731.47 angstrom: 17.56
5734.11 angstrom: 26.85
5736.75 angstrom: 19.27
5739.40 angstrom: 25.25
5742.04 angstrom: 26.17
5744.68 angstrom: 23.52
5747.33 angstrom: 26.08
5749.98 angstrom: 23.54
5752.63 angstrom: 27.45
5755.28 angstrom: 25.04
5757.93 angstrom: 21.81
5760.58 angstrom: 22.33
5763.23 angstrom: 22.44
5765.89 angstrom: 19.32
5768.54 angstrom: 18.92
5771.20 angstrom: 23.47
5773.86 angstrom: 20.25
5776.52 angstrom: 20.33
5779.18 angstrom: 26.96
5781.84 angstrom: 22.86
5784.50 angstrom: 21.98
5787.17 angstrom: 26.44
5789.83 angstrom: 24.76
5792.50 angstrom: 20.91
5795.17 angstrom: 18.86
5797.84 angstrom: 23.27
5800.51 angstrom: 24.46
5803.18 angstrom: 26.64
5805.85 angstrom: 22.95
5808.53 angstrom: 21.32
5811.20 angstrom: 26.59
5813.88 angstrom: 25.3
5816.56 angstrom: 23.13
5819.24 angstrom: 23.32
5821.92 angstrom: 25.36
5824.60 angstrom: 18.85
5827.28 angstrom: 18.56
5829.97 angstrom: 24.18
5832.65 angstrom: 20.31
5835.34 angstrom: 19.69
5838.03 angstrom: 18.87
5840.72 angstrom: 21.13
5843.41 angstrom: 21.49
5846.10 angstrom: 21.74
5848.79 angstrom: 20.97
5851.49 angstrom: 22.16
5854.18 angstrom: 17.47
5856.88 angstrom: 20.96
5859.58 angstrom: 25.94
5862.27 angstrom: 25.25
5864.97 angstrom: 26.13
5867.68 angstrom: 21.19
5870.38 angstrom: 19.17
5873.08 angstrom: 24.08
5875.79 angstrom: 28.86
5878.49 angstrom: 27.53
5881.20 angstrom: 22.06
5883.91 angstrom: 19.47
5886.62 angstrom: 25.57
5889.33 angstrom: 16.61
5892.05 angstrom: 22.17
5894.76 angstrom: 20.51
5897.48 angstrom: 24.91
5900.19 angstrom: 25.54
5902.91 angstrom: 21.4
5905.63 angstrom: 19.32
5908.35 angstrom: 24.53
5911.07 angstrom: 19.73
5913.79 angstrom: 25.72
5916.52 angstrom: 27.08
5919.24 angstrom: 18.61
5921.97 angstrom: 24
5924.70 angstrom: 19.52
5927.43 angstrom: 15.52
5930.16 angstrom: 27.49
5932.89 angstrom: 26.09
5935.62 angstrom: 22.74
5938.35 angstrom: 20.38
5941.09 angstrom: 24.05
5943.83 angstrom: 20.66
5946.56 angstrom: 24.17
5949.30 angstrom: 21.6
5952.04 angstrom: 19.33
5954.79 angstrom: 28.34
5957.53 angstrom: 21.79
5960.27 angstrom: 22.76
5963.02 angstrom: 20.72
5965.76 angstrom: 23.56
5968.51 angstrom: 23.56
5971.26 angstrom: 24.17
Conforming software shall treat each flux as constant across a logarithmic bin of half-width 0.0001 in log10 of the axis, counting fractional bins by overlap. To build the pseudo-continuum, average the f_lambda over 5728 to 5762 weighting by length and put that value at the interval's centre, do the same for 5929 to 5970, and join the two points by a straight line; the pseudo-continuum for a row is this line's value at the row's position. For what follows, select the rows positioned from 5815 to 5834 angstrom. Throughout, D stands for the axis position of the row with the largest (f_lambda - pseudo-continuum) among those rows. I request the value 5821.92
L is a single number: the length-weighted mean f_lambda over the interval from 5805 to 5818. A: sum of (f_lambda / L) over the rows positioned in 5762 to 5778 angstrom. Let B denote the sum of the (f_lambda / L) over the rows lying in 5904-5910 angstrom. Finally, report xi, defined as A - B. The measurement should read 3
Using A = 5.2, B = 1.8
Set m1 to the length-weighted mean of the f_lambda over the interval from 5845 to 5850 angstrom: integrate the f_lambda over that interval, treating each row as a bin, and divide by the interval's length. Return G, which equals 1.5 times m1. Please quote 32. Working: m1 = 21.4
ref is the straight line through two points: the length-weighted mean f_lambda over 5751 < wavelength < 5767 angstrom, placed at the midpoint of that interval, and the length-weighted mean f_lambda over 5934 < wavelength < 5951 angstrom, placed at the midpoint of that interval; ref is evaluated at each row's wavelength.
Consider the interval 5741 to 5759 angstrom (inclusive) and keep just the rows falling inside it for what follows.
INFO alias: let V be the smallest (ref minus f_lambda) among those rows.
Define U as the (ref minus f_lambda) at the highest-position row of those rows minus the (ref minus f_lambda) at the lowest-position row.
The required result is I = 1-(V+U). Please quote 1.0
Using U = 4.3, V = -4.3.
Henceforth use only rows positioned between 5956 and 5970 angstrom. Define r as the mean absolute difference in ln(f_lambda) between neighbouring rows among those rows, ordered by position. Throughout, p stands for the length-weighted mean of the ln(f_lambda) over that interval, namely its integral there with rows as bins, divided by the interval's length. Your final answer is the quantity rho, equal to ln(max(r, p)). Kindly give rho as 1.14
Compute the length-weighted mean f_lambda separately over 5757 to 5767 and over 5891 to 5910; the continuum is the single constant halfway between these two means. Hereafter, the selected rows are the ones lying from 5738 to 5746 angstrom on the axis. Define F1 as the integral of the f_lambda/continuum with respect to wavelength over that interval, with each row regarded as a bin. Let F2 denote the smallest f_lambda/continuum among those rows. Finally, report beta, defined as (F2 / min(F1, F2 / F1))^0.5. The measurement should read 3.0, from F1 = 9.0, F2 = 1.07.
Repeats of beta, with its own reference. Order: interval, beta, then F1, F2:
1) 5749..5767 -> 4.3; 18.9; 0.88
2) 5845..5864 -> 4.4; 19.1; 0.79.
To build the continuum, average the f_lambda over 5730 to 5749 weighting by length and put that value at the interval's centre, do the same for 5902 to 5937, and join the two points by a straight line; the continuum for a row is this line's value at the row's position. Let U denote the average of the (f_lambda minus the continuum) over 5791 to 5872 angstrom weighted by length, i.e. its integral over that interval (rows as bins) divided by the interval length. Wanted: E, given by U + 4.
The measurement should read 3.24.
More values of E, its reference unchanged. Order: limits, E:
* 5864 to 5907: 4.09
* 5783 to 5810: 4.00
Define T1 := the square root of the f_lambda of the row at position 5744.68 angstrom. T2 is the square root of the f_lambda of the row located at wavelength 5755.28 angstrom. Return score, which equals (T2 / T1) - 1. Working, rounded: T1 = 4.8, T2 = 5.00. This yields 0.03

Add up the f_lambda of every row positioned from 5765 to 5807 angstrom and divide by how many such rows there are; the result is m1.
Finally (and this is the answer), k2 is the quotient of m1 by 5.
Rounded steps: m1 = 22.65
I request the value 4.53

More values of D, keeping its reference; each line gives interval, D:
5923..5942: 5930.16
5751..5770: 5752.63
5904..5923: 5916.52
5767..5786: 5779.18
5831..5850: 5846.10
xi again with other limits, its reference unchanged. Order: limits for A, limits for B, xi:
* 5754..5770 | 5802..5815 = 0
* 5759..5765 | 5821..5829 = -1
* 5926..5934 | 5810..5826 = -3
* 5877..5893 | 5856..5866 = 1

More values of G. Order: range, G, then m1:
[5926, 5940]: 34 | 22.5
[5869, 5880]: 37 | 24.9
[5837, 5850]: 31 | 20.9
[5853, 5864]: 34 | 22.6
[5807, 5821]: 36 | 24.0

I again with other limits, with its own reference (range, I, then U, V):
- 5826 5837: 3.6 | -1.2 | -1.4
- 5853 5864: 12.1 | -7.8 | -3.3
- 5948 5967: 9.2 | -2.0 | -6.1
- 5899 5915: 4.6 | -0.2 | -3.3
